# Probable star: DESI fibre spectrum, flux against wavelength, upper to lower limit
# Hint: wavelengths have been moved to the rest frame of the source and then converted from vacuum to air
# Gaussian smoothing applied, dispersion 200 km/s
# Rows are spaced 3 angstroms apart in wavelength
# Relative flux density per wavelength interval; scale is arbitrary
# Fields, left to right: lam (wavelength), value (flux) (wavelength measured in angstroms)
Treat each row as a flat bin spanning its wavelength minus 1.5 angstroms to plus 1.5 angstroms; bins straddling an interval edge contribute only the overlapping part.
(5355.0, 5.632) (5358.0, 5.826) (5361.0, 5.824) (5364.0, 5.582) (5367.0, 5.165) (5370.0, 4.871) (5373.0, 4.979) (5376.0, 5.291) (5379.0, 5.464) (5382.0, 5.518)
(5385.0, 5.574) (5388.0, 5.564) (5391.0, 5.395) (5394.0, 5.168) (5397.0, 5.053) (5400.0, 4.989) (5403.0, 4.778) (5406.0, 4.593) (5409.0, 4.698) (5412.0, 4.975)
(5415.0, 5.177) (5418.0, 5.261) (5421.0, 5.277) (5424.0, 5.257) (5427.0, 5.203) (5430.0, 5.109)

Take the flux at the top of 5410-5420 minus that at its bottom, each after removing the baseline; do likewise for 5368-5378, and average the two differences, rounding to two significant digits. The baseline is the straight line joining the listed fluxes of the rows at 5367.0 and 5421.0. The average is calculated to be 0.34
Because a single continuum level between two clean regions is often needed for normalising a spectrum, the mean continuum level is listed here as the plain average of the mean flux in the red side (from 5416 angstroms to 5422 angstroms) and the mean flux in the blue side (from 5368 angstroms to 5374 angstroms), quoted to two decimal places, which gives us 5.10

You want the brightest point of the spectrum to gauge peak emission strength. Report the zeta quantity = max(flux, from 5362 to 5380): 5.582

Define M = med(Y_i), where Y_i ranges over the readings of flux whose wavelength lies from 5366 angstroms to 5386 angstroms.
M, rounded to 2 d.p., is 5.29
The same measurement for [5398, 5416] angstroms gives 4.88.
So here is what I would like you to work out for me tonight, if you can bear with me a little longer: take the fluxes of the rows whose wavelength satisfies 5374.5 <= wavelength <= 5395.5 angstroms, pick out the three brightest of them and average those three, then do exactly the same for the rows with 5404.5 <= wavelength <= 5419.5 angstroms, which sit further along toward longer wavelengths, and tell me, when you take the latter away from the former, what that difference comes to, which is 0.41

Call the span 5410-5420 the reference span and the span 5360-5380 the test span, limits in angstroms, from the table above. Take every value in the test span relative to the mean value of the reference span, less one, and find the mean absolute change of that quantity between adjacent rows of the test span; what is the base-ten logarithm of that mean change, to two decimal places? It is -1.30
